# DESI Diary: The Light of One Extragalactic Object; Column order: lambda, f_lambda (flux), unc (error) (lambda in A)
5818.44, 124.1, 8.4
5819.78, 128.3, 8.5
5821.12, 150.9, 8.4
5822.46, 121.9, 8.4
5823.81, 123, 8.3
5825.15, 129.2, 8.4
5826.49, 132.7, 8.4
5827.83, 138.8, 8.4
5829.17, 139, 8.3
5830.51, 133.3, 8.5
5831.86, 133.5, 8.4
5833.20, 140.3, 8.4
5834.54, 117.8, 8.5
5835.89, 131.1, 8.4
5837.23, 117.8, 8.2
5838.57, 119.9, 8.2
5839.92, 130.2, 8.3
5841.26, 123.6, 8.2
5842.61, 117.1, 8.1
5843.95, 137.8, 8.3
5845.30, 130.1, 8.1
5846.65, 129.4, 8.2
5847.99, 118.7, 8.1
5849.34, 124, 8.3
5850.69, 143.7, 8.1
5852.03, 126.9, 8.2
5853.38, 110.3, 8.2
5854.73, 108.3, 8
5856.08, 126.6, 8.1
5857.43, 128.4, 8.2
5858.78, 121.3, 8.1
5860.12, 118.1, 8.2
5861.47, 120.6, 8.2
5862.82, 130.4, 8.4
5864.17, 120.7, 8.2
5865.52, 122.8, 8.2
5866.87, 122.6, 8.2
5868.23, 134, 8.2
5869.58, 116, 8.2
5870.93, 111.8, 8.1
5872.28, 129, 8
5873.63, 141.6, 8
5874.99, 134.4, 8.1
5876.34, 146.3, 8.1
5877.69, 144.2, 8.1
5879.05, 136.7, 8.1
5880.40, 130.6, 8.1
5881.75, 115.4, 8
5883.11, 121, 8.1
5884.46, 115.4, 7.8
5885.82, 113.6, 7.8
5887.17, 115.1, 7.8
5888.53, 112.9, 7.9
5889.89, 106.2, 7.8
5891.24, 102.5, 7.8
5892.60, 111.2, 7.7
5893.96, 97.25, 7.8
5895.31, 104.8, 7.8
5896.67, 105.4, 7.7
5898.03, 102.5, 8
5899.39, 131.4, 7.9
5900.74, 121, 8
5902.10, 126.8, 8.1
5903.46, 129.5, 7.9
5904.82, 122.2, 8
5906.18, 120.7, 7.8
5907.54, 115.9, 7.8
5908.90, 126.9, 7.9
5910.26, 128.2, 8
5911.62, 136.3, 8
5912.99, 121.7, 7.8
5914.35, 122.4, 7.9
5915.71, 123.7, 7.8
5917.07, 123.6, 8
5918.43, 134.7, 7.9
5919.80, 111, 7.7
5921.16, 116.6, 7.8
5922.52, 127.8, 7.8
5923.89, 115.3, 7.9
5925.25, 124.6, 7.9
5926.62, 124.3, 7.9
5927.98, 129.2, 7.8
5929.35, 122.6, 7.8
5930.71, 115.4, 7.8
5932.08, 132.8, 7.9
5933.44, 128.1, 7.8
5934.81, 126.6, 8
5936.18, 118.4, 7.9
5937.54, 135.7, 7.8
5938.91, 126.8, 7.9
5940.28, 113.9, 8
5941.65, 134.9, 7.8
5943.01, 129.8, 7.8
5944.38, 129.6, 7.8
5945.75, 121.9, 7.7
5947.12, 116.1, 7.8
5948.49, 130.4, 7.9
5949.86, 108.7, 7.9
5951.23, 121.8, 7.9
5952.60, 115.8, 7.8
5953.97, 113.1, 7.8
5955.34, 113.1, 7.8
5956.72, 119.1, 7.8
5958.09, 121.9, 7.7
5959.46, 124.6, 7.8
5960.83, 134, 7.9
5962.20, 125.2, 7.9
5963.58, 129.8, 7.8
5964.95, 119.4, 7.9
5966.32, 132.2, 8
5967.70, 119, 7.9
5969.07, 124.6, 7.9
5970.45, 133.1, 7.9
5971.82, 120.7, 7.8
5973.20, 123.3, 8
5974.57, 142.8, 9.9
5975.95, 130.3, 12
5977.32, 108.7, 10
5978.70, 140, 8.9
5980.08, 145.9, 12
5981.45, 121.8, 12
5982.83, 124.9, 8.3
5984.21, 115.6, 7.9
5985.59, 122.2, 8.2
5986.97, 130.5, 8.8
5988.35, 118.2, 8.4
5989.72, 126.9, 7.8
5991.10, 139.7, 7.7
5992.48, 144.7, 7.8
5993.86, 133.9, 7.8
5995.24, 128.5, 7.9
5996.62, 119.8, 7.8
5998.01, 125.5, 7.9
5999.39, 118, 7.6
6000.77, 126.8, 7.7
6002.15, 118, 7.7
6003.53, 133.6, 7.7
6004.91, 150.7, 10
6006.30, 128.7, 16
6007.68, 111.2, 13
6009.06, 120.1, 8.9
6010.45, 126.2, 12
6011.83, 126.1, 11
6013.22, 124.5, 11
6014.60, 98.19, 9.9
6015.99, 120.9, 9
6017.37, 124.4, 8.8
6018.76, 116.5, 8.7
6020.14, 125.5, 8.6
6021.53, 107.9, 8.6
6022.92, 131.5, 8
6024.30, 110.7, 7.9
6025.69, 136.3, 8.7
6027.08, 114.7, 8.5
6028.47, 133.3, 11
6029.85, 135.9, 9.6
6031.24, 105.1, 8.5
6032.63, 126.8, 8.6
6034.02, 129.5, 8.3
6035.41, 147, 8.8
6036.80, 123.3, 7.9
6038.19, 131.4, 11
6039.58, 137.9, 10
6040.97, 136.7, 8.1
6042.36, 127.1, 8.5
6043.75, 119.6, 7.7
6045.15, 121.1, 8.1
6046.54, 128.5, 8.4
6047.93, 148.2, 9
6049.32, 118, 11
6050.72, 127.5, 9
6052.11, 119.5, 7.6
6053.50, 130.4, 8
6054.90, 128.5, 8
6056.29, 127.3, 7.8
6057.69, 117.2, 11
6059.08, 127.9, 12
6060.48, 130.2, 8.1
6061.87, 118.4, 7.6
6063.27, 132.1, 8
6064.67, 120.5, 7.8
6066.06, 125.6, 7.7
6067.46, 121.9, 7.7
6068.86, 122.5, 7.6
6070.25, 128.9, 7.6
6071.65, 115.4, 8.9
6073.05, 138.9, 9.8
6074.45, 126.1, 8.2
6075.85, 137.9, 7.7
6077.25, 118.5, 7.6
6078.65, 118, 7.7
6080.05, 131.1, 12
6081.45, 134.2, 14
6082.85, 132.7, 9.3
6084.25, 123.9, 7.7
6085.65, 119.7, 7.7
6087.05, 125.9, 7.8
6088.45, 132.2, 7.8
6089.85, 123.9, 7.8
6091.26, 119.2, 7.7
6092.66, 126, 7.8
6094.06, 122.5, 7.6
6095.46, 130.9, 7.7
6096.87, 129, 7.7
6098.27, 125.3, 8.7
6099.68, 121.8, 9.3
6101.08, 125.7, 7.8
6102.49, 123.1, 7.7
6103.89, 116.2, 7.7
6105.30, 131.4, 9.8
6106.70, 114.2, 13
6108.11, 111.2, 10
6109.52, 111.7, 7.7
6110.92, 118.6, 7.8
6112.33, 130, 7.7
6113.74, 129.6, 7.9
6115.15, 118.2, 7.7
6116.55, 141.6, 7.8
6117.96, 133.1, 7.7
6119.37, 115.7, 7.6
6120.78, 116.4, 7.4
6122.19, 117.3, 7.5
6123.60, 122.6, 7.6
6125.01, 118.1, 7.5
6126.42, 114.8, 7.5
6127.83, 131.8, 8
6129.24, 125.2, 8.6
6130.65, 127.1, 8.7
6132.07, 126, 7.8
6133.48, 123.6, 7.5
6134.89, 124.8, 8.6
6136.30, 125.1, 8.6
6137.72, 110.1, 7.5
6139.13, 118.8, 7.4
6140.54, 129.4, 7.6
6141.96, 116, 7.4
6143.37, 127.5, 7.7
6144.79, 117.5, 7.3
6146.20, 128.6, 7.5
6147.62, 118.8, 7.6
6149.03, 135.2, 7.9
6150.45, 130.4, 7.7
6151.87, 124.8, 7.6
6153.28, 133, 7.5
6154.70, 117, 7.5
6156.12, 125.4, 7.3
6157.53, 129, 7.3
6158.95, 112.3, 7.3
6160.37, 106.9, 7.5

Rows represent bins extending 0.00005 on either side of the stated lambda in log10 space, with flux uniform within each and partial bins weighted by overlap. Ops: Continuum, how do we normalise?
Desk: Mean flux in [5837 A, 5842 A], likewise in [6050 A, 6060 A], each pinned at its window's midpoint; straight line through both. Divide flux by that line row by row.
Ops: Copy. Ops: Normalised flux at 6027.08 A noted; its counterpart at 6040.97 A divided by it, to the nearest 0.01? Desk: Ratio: 1.19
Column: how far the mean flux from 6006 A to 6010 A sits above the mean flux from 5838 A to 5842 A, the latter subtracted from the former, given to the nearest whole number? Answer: -5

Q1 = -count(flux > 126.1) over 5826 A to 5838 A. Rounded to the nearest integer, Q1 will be -7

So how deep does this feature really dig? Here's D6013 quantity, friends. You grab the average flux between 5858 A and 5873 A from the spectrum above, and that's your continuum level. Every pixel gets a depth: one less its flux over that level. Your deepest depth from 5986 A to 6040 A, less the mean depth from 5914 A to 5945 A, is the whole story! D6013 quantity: 0.216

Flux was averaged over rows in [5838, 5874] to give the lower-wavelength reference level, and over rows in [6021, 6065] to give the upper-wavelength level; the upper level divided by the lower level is 1.02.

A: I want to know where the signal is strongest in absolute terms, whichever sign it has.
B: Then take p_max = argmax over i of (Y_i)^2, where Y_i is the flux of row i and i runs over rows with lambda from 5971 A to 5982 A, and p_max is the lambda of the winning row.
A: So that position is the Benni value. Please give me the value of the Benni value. 5980.08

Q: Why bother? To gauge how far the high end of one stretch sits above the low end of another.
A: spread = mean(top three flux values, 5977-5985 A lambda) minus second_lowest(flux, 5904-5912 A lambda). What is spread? 16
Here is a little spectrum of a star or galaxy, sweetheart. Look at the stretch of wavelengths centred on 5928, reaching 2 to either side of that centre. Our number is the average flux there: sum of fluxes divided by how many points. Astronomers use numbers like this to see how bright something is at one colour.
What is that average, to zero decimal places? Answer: 125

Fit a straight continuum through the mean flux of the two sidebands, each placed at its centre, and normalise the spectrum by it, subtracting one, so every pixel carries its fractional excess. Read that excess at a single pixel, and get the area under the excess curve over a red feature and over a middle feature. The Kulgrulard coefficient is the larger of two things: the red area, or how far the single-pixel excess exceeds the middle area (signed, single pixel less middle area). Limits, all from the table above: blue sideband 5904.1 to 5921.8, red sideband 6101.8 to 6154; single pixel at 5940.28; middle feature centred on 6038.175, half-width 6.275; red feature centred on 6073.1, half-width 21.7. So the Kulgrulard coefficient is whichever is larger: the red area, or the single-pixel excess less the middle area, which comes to 0.87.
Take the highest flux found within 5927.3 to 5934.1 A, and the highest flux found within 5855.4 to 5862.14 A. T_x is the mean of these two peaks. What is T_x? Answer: 131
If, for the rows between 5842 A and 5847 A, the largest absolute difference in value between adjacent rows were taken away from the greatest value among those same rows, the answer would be 117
